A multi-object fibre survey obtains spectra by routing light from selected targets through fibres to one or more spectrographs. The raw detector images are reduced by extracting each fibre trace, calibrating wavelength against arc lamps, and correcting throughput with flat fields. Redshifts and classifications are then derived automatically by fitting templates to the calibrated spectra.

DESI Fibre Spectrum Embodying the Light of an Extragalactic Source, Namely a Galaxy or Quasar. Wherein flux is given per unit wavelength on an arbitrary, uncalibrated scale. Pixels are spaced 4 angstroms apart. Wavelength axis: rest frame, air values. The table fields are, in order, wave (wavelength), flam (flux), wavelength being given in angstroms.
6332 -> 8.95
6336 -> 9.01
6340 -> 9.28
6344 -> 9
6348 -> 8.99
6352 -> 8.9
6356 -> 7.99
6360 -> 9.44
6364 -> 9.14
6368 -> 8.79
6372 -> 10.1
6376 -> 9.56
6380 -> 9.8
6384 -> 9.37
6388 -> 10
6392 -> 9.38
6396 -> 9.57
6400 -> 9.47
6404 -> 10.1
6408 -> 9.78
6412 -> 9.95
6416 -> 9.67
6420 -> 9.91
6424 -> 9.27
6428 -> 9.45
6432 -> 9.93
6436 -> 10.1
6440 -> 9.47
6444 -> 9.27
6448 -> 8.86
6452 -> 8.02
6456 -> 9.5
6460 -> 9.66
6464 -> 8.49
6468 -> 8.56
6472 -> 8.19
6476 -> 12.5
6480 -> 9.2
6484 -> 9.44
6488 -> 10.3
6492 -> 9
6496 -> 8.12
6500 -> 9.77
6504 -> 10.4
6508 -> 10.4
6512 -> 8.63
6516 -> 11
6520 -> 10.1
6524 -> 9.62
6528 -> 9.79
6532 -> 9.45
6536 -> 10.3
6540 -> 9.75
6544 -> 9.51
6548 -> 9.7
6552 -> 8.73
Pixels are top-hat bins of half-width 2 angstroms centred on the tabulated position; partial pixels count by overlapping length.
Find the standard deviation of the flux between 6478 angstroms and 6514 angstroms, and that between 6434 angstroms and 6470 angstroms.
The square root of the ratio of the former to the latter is 1.1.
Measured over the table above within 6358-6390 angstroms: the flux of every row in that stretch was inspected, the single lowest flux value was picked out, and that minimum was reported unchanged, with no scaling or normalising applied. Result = 8.79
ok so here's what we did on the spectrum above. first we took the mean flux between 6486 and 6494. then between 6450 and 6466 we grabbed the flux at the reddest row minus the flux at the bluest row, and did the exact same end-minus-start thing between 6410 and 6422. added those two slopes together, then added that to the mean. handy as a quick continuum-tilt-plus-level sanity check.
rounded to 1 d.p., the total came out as 10.1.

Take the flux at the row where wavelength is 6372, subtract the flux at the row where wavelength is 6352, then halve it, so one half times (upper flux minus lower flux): 0.60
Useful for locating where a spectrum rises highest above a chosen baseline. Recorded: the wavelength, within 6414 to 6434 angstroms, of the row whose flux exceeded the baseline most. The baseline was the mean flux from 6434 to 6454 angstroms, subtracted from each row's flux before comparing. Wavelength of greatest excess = 6432 angstroms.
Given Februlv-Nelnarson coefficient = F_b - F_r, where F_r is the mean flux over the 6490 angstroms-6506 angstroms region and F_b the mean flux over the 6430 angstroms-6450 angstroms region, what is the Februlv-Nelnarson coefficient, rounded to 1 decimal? 0.2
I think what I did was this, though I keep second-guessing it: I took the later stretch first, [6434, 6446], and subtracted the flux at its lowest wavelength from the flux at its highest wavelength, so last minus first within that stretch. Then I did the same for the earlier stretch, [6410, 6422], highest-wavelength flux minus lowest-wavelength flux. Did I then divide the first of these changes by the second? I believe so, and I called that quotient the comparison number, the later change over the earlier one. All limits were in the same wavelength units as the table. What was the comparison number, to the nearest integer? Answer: 21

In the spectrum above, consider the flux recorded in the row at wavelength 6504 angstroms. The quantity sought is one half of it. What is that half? 5.20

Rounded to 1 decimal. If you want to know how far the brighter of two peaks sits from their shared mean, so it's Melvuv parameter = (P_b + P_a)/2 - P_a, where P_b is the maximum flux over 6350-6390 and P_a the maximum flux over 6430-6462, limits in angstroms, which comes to 0.0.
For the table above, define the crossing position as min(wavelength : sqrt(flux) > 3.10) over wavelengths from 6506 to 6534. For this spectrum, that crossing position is 6508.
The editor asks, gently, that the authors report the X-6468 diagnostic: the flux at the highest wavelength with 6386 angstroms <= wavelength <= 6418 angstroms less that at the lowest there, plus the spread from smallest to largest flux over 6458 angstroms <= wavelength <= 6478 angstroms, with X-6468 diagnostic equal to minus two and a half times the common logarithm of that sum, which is -1.5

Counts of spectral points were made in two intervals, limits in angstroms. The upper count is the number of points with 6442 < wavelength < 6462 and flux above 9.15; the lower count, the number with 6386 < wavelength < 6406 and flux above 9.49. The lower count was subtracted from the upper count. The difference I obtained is 0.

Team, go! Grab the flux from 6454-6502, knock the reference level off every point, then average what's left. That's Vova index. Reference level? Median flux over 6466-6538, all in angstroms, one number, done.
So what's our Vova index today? -0.3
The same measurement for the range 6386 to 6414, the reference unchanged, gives 0.1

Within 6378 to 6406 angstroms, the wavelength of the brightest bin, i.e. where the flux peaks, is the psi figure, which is 6404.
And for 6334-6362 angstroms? 6360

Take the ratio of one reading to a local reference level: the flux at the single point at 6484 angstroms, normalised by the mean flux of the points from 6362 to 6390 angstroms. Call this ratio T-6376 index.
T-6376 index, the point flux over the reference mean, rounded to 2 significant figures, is 0.99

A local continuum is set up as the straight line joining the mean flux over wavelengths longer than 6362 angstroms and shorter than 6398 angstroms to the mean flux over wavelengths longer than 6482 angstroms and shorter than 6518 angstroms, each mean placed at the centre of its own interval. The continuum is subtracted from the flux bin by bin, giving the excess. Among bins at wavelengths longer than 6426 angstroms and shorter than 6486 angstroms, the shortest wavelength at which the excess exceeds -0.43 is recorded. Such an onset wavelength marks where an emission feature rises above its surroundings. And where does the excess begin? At 6428 angstroms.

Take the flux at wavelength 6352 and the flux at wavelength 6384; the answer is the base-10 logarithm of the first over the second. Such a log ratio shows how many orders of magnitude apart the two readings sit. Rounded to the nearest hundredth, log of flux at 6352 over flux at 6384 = -0.02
